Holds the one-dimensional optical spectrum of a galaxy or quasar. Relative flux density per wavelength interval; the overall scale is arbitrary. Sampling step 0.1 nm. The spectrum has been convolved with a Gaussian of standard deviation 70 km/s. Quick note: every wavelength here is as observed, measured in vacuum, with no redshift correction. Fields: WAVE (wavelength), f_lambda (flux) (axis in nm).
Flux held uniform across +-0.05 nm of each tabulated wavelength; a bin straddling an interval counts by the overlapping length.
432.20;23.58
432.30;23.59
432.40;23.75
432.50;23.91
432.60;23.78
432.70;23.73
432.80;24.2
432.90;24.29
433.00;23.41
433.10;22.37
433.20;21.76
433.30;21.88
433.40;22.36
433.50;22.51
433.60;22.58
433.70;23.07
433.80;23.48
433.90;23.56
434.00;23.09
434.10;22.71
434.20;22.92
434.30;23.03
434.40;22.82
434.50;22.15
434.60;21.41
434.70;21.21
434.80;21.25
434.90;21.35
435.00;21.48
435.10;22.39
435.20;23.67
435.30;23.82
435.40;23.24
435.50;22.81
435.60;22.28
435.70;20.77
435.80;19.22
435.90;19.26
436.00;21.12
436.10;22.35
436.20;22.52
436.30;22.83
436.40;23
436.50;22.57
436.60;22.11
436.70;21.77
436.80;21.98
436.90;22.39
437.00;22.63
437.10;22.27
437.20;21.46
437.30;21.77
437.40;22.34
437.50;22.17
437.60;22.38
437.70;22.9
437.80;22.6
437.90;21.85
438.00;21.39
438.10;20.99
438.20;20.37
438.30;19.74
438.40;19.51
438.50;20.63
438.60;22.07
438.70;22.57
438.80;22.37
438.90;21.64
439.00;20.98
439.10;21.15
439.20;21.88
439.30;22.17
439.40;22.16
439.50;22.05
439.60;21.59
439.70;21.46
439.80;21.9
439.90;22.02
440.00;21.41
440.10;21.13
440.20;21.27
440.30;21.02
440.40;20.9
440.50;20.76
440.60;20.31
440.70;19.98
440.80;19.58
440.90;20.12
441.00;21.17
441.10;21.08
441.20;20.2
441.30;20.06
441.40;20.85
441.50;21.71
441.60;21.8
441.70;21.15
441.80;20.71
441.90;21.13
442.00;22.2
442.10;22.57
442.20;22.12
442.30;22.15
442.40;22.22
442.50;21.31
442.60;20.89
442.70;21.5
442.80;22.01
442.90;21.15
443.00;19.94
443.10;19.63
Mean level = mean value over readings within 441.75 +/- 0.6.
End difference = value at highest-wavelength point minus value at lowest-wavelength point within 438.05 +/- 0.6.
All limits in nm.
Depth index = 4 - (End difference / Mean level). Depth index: 4.00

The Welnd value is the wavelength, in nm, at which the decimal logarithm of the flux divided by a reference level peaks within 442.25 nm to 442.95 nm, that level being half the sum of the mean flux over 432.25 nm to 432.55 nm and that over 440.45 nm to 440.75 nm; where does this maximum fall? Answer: 442.40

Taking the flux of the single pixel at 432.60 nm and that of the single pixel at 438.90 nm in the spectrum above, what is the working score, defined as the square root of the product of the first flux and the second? 22.7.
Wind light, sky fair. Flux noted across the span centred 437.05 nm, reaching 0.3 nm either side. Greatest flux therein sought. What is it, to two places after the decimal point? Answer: 22.63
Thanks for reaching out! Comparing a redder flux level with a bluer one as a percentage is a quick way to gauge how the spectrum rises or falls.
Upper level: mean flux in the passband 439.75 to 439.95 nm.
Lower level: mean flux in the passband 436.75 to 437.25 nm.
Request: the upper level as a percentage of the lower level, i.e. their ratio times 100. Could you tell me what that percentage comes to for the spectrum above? 99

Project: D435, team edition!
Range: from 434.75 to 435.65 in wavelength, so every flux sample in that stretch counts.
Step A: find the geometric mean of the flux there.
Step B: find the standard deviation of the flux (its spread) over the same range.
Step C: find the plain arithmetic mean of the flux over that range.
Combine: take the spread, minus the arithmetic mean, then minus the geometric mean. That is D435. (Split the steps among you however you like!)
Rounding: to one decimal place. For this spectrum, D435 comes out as -44.0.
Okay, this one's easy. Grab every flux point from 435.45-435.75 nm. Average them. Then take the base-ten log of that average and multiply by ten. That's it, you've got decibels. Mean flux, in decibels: 13.4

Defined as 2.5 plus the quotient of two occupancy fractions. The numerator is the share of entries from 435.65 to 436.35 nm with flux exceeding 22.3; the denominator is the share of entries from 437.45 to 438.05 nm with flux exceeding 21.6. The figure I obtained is 3.0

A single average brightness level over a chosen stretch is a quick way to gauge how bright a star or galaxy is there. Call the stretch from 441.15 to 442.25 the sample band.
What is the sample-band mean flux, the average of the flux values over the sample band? 21.3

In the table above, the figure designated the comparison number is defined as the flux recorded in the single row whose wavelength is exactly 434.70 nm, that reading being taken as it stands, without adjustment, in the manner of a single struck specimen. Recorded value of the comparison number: 21.21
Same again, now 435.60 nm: 22.28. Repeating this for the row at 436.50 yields 22.57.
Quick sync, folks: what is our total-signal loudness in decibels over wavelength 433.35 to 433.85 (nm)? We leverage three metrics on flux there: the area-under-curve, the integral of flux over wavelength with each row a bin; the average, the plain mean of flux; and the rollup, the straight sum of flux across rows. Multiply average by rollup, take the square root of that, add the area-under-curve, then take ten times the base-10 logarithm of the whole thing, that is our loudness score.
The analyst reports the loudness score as 18.0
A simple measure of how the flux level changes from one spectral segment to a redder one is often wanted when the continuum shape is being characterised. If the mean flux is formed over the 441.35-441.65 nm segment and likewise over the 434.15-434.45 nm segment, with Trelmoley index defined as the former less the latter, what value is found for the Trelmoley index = -1.5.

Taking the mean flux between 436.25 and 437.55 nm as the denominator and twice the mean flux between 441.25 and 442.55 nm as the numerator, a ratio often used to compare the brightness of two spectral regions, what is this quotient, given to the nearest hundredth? 1.94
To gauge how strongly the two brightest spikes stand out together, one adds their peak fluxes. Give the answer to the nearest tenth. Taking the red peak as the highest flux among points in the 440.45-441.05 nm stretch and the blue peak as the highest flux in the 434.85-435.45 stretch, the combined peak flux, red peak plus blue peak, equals 45.0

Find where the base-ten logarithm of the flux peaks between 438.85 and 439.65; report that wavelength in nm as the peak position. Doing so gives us 439.30 nm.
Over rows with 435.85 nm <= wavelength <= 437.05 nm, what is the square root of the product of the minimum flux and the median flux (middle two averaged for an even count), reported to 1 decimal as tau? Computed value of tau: 20.8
